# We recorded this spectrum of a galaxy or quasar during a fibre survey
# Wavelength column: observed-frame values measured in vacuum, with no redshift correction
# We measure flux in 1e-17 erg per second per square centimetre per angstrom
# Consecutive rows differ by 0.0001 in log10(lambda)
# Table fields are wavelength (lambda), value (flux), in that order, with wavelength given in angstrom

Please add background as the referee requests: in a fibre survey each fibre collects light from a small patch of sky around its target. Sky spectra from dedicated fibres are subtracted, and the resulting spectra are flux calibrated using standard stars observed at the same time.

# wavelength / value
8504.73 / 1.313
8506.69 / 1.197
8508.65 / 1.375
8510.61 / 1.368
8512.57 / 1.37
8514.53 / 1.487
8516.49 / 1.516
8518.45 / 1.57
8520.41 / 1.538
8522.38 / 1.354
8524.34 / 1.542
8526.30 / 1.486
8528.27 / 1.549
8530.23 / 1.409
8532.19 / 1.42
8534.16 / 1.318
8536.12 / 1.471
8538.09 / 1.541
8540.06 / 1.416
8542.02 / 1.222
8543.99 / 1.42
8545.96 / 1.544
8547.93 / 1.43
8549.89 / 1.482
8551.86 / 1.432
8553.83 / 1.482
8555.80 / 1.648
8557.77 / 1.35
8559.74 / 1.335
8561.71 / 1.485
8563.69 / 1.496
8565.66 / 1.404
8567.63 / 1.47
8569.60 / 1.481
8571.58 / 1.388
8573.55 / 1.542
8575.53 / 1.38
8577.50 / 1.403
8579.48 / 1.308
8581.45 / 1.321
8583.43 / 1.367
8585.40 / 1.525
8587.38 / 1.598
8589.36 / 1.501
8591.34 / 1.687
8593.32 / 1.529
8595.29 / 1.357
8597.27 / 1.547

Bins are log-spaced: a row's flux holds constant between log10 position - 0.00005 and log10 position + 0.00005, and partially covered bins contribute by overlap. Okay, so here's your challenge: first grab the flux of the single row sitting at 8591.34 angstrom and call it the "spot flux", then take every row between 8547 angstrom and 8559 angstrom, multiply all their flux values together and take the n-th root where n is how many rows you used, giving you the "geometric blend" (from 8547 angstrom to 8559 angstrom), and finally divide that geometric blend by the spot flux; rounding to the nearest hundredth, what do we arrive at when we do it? 0.87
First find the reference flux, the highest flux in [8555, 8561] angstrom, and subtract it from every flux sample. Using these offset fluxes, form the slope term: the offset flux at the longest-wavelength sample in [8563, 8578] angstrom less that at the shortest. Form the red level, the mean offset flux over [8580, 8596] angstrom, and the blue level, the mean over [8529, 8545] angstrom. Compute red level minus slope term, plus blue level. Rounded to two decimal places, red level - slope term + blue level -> -0.32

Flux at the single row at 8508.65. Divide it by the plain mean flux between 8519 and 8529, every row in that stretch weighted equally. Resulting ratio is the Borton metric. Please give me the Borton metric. 0.92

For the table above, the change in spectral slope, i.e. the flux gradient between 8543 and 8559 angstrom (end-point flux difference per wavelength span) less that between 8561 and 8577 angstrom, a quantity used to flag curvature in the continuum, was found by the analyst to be 0.0025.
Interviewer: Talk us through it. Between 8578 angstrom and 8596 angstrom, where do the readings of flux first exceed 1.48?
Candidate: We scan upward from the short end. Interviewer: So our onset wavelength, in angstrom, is 8585.40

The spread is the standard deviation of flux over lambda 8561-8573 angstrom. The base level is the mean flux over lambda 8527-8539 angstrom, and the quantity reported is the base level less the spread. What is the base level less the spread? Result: 1.41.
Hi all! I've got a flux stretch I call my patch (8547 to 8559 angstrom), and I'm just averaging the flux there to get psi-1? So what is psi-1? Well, 1.47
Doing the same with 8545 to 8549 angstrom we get 1.49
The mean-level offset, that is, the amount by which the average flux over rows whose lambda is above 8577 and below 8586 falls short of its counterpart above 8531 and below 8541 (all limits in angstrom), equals 0.05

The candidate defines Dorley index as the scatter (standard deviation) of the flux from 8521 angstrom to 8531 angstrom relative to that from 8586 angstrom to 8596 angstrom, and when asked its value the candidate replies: 0.69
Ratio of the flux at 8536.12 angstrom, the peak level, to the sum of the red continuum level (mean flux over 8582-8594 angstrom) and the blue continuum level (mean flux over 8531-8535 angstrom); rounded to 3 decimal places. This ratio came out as 0.507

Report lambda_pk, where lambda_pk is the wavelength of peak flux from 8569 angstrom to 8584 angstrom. 8573.55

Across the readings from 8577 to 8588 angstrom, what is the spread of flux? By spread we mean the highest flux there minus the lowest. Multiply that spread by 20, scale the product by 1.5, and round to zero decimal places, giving 9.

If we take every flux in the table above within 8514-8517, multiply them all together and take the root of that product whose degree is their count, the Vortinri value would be 1.50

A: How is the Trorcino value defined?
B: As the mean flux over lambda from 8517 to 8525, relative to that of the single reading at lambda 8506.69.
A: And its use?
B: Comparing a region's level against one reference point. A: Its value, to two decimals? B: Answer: 1.25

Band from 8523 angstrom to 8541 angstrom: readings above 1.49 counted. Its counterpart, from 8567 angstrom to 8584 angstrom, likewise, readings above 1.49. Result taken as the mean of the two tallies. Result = 2.0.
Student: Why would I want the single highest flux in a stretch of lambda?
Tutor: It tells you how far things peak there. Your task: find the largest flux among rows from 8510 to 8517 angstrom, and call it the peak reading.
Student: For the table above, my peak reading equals 1.516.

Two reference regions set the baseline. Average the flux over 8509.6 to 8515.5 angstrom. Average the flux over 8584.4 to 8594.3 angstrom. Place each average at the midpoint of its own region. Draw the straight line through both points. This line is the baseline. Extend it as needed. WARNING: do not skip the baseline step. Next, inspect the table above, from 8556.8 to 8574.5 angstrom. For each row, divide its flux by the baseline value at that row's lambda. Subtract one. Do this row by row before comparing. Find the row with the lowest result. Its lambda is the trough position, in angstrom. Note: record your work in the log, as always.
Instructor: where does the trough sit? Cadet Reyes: 8559.74 angstrom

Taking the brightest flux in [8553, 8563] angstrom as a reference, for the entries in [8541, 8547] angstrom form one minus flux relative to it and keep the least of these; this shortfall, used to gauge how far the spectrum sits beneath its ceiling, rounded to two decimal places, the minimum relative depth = 0.06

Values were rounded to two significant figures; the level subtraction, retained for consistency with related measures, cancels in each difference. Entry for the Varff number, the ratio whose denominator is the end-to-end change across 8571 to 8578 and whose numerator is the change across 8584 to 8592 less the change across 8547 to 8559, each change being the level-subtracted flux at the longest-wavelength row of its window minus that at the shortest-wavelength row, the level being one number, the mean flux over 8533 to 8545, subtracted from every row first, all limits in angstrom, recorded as 16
